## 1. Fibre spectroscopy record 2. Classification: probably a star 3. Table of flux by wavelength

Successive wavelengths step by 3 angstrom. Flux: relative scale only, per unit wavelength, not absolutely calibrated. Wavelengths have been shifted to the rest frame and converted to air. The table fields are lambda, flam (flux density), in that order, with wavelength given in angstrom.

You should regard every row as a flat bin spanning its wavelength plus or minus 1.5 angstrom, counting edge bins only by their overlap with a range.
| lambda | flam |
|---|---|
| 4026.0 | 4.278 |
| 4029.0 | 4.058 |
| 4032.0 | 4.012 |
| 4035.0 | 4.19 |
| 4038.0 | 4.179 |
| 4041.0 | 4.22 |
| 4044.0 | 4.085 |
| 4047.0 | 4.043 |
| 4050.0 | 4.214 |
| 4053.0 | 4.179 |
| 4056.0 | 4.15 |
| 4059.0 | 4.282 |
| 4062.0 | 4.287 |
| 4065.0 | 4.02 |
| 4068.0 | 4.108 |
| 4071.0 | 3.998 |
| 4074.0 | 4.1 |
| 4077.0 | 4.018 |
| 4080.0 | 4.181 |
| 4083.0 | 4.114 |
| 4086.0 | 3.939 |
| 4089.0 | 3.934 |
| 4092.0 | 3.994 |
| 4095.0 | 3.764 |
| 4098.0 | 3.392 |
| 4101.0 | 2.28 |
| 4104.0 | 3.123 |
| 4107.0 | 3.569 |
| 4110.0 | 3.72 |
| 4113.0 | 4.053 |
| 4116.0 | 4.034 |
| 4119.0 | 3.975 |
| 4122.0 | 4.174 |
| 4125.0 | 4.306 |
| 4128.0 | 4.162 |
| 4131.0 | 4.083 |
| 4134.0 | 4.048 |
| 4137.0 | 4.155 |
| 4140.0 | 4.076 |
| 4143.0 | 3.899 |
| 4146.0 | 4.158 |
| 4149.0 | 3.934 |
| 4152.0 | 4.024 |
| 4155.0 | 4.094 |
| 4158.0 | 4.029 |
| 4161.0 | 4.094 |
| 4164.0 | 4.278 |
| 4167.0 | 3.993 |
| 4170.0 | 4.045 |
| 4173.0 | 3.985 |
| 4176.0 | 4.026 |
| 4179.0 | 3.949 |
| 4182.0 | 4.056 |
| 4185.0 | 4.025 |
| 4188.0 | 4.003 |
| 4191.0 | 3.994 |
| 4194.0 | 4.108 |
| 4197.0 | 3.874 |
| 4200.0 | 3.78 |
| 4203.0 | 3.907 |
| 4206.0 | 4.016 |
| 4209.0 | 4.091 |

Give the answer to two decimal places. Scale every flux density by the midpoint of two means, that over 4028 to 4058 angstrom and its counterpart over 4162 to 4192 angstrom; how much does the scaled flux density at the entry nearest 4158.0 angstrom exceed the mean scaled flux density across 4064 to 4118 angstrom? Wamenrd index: 0.06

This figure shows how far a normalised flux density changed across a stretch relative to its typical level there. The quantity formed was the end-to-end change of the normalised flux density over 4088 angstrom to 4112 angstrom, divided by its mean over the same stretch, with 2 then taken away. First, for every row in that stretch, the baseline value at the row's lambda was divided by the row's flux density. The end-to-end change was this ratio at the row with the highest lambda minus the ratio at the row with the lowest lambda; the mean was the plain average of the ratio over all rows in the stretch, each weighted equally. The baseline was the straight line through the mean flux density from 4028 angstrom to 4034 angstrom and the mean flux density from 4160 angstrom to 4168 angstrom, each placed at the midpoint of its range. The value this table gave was -1.948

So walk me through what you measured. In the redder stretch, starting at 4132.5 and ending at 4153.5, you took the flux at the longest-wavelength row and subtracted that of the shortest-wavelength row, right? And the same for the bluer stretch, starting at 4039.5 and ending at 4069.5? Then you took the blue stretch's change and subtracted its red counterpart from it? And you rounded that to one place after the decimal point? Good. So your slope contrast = -0.1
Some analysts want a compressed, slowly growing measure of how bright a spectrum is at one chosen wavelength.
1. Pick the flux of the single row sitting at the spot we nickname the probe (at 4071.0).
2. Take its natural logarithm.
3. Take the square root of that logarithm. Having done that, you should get 1.177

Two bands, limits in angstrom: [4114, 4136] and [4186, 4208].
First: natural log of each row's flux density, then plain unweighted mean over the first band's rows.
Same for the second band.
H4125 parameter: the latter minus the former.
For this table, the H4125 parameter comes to -0.04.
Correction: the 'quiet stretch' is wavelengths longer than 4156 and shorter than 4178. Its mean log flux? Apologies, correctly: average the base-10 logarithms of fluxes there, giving 0.609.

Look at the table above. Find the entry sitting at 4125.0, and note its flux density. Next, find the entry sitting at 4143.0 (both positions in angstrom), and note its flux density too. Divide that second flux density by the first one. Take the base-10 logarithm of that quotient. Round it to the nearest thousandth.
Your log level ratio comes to -0.043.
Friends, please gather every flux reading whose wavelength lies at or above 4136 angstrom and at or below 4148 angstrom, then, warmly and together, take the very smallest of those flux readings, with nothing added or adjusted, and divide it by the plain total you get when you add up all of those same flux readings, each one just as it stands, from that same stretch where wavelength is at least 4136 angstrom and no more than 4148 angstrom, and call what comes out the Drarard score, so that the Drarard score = 0.24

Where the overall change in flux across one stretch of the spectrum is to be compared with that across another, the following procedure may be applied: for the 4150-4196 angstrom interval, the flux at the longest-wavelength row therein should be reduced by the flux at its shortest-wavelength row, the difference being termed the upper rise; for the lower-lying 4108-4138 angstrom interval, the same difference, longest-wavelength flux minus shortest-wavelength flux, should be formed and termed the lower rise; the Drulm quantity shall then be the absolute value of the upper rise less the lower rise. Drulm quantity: 0.35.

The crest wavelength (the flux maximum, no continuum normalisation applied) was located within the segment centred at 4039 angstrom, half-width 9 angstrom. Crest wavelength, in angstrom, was 4041.0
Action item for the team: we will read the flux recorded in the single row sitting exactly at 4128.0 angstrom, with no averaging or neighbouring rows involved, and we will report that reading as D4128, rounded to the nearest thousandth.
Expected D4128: 4.162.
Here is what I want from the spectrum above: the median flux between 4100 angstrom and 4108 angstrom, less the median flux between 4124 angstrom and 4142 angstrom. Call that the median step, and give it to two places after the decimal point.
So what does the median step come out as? -1.00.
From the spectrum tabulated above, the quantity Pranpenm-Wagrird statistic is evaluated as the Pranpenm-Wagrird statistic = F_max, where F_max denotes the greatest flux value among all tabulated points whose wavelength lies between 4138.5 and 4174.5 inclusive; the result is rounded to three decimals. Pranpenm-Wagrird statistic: 4.278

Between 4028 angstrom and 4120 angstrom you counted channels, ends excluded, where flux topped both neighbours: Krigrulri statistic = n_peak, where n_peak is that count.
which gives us 9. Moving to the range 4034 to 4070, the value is 3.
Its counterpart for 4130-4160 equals 3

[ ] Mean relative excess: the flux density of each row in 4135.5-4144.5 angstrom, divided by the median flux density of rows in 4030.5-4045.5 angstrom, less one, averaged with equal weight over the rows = -0.032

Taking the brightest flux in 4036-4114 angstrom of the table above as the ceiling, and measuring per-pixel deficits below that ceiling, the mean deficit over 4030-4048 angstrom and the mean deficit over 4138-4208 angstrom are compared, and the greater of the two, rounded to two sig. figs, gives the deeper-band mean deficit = 0.27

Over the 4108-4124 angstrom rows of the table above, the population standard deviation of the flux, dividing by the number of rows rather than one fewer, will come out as 0.15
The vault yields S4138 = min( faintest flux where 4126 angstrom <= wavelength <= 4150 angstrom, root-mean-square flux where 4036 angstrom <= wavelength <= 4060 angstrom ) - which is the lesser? 3.90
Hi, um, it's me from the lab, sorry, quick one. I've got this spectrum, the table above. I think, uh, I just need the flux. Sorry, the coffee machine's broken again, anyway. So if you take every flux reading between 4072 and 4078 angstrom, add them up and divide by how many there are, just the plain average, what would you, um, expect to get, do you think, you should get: 4.06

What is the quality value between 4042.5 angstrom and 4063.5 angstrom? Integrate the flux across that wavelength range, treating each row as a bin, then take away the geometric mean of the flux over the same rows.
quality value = 83.5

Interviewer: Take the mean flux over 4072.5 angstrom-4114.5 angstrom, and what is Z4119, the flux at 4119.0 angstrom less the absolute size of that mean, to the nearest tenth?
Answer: 0.2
